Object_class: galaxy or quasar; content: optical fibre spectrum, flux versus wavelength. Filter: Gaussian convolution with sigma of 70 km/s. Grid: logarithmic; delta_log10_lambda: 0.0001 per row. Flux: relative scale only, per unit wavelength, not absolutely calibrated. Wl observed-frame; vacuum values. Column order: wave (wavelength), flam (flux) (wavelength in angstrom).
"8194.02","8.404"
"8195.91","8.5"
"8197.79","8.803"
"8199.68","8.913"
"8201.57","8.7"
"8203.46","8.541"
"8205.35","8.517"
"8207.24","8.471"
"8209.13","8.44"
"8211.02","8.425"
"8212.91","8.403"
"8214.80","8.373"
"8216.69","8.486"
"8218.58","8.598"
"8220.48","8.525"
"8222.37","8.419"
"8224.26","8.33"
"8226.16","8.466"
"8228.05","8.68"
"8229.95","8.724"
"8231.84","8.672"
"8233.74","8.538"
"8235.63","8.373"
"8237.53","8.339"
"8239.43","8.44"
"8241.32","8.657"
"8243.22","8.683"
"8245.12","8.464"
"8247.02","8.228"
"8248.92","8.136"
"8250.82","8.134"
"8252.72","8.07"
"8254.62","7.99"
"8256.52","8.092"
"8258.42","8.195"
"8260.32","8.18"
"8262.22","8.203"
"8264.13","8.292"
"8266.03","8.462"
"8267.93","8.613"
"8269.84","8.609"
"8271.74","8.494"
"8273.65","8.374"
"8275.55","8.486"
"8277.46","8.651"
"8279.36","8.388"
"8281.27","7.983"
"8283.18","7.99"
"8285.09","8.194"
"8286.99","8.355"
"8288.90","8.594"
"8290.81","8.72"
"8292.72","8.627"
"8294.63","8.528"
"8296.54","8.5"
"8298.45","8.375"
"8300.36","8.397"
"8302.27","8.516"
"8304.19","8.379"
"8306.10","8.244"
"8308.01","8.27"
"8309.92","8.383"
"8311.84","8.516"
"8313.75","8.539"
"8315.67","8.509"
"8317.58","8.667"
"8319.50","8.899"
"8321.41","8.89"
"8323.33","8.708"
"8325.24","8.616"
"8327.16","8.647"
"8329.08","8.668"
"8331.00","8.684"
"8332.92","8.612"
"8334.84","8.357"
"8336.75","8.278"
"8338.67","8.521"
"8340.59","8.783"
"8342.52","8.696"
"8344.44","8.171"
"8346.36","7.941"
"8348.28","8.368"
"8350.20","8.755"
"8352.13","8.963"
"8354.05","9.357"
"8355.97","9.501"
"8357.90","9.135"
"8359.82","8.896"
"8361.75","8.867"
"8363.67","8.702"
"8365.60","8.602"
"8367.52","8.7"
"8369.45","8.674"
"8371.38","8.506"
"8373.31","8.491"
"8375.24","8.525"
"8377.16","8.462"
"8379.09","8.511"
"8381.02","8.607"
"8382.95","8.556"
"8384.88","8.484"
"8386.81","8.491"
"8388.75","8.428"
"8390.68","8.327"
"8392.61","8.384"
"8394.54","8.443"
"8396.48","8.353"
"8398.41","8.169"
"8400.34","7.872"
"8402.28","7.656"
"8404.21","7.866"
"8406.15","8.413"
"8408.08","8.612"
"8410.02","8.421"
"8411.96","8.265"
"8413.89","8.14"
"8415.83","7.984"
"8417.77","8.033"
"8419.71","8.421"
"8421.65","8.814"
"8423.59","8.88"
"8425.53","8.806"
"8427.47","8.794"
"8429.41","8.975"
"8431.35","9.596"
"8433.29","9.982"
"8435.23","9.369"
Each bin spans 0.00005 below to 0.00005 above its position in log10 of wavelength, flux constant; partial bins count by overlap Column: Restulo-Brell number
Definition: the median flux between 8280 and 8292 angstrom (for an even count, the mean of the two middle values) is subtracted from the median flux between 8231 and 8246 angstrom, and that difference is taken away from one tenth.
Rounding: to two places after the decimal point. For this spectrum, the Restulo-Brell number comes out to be -0.13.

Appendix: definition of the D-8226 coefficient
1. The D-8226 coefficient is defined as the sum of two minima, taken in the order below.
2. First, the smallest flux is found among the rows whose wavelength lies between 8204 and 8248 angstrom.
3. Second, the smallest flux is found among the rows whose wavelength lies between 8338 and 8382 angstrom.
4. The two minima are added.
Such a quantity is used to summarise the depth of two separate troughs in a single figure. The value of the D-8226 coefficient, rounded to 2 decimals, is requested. 16.17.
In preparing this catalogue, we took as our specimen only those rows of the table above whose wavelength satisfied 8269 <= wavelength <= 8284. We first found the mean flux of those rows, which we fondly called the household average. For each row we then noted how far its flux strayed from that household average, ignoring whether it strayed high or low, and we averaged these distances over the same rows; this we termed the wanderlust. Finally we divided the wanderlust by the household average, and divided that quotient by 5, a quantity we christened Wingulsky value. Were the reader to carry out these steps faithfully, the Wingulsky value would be 0.0046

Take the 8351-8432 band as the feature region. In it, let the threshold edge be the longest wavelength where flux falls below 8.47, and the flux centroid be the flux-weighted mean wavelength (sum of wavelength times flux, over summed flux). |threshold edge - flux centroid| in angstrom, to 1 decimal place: 28.3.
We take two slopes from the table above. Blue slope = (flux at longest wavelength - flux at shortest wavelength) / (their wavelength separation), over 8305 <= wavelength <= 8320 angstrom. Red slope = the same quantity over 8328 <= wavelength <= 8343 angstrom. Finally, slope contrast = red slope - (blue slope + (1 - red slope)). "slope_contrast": -1.045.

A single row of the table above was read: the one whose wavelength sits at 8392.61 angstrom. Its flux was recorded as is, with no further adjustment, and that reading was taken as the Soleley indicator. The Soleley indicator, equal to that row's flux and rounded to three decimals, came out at 8.384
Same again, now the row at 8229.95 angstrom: 8.724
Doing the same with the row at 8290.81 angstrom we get 8.720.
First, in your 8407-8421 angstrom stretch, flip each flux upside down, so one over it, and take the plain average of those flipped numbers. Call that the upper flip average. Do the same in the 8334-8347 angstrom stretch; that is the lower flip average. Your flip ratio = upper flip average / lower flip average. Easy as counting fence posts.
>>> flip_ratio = 1.01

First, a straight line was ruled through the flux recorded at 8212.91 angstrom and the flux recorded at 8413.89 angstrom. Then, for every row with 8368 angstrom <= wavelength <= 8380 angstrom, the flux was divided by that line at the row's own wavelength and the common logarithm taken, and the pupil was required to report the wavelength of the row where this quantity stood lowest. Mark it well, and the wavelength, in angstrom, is 8377.16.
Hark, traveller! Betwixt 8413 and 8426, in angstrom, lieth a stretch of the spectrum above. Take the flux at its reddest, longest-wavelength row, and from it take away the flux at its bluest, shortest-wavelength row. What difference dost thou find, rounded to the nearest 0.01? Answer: 0.67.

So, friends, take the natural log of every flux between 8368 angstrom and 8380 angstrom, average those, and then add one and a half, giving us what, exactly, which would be 3.64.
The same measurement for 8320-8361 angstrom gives 3.66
